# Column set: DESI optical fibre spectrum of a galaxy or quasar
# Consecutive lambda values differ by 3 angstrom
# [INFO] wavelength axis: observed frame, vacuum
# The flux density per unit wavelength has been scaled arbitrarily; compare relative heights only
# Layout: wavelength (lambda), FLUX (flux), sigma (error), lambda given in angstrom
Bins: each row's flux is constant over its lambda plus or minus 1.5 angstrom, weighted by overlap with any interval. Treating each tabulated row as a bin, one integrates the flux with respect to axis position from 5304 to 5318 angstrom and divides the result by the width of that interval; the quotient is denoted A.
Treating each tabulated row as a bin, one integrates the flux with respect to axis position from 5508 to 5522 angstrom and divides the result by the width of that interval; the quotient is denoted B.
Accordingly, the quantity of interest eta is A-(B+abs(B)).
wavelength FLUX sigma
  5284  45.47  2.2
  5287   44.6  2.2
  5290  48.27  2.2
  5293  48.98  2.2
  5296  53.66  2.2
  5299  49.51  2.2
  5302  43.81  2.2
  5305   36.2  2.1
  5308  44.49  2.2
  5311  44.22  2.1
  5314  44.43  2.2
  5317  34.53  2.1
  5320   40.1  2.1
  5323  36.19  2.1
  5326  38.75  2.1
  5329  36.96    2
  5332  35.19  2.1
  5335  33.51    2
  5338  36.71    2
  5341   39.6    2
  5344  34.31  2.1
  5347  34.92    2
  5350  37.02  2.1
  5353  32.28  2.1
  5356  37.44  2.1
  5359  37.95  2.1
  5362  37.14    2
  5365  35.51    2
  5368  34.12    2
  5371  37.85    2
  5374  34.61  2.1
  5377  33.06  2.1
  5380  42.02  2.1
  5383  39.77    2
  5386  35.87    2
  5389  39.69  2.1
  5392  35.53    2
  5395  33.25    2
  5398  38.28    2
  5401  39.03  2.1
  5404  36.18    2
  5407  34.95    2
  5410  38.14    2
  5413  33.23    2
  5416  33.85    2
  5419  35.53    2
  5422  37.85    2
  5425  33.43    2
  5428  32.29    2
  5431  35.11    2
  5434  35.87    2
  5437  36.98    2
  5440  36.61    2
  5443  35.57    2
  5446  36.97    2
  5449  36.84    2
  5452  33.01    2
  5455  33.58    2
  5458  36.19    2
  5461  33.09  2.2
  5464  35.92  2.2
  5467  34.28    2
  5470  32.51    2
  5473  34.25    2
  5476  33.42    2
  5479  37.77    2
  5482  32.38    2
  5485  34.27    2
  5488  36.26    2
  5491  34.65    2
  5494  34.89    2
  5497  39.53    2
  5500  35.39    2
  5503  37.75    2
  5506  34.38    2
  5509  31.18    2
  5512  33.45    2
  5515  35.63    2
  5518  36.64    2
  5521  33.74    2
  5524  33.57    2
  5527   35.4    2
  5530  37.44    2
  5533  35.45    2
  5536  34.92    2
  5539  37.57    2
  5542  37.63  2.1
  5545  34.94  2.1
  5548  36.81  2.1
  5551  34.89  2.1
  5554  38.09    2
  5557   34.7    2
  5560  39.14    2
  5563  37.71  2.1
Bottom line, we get -27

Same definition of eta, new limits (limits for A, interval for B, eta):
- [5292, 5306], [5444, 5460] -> -24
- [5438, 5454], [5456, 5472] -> -33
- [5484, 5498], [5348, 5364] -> -37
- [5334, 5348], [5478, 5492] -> -34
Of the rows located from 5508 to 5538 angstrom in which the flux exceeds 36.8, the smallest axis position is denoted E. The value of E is 5530 angstrom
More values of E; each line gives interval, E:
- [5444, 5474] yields 5446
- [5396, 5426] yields 5398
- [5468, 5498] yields 5479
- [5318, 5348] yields 5320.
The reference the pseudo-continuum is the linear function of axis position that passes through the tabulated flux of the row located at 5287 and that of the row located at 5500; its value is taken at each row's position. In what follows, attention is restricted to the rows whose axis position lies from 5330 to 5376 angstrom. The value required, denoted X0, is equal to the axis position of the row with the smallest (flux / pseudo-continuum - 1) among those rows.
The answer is 5353 angstrom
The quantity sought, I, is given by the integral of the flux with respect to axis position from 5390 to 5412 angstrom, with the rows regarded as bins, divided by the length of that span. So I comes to 36.5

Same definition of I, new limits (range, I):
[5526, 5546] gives 36.2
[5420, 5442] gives 35.5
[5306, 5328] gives 40.2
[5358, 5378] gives 35.8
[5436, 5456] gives 35.7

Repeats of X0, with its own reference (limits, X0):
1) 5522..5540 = 5524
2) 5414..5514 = 5428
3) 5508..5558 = 5509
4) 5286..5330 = 5317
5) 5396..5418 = 5413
